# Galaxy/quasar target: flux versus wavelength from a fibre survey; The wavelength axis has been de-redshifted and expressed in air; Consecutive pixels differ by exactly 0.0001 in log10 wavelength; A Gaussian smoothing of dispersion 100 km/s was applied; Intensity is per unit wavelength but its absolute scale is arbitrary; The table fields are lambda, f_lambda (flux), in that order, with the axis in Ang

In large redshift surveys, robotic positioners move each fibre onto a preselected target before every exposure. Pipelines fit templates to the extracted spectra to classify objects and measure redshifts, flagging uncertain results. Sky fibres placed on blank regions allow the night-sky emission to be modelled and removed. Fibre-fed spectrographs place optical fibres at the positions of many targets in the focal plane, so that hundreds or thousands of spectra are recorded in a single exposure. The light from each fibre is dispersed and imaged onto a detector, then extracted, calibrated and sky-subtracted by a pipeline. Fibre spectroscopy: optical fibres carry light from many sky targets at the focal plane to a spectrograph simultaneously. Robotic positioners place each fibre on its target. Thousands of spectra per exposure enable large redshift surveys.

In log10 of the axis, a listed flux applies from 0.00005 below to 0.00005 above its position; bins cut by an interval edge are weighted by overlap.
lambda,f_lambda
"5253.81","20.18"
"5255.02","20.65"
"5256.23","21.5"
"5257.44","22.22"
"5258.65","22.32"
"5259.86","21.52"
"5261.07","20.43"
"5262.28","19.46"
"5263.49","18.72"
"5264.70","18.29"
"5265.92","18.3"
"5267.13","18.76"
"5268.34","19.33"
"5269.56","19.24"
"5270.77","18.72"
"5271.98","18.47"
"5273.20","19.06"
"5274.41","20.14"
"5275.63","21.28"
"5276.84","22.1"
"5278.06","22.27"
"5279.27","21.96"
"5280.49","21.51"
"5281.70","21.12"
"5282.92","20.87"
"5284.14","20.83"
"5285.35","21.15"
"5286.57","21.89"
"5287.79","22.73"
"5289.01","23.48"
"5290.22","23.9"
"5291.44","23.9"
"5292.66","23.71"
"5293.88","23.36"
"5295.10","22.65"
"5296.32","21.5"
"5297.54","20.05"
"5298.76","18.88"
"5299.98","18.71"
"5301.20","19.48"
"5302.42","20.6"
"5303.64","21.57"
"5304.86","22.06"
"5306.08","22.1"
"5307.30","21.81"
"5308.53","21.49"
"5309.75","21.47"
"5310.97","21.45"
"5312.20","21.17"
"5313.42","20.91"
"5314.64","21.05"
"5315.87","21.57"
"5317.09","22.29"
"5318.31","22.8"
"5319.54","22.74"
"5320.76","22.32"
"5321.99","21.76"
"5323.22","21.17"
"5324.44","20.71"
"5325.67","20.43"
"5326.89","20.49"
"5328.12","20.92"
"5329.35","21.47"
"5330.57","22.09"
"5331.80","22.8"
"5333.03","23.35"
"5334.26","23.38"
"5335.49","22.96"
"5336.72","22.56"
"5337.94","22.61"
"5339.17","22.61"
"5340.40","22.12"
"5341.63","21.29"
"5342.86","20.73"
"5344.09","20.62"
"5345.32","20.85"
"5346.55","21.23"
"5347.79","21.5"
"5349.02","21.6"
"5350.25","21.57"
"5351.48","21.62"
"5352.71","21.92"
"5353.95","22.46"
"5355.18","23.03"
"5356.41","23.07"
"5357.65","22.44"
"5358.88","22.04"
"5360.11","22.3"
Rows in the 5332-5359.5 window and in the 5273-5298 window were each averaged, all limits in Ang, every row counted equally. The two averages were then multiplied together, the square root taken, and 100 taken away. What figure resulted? -78.0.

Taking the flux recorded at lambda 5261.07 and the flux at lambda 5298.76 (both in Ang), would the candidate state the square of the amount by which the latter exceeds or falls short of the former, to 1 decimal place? 2.4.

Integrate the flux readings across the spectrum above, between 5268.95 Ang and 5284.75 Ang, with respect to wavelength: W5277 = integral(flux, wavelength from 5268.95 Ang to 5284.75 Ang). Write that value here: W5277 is 325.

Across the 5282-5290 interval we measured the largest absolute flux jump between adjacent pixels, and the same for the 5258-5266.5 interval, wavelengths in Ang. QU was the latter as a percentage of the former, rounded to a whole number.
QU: 130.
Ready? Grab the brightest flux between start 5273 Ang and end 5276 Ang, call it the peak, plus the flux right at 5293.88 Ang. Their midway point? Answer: 22.3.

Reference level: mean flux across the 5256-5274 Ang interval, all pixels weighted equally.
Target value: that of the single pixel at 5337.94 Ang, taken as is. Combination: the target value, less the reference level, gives 2.9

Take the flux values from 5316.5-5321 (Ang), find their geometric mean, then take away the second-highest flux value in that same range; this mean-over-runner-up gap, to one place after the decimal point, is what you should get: -0.2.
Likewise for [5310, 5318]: -0.2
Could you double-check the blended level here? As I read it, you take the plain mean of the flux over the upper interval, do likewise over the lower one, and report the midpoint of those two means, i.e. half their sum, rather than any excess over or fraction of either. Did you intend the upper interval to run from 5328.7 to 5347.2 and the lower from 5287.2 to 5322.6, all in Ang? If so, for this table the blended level 21.9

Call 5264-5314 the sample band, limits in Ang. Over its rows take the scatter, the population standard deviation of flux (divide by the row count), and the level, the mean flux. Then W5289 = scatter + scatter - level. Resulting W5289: -18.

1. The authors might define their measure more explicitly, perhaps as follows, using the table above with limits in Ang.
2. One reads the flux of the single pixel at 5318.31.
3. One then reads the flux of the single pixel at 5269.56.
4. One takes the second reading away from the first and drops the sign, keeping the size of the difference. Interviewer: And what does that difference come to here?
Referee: 3.6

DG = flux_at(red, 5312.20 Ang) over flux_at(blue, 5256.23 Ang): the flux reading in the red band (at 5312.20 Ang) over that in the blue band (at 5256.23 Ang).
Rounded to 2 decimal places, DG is 0.98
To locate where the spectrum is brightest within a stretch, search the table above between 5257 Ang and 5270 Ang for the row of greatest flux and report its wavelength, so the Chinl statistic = 5258.65 Ang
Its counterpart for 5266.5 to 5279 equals 5278.06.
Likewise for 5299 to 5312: 5306.08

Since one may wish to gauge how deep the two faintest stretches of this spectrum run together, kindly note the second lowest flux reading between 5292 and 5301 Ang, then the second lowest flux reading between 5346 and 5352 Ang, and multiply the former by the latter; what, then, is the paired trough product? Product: 406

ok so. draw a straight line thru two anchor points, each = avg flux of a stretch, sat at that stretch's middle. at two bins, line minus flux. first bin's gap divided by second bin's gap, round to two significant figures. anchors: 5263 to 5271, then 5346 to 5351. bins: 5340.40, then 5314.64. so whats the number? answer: 1.3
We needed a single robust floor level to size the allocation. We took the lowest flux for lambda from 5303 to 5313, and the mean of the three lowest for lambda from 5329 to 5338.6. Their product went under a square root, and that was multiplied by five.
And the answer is 108.0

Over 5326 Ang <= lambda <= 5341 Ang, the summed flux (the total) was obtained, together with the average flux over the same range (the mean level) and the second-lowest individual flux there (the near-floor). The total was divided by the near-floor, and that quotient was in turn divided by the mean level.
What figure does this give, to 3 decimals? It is 0.574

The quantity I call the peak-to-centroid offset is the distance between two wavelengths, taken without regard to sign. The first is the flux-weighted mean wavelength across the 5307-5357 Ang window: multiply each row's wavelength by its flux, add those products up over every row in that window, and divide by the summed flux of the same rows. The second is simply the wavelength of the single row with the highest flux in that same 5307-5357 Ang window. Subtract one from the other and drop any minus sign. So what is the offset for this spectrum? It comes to 2.3 Ang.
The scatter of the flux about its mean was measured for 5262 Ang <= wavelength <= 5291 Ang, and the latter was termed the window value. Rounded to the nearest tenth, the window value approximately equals 1.7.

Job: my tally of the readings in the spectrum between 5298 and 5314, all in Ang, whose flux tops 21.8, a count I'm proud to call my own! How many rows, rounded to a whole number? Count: 3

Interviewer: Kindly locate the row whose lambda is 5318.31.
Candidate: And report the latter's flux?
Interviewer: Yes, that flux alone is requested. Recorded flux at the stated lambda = 22.8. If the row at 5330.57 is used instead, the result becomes 22.09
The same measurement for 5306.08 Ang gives 22.1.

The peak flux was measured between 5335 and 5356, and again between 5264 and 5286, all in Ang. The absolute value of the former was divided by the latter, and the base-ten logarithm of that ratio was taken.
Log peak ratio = 0.015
